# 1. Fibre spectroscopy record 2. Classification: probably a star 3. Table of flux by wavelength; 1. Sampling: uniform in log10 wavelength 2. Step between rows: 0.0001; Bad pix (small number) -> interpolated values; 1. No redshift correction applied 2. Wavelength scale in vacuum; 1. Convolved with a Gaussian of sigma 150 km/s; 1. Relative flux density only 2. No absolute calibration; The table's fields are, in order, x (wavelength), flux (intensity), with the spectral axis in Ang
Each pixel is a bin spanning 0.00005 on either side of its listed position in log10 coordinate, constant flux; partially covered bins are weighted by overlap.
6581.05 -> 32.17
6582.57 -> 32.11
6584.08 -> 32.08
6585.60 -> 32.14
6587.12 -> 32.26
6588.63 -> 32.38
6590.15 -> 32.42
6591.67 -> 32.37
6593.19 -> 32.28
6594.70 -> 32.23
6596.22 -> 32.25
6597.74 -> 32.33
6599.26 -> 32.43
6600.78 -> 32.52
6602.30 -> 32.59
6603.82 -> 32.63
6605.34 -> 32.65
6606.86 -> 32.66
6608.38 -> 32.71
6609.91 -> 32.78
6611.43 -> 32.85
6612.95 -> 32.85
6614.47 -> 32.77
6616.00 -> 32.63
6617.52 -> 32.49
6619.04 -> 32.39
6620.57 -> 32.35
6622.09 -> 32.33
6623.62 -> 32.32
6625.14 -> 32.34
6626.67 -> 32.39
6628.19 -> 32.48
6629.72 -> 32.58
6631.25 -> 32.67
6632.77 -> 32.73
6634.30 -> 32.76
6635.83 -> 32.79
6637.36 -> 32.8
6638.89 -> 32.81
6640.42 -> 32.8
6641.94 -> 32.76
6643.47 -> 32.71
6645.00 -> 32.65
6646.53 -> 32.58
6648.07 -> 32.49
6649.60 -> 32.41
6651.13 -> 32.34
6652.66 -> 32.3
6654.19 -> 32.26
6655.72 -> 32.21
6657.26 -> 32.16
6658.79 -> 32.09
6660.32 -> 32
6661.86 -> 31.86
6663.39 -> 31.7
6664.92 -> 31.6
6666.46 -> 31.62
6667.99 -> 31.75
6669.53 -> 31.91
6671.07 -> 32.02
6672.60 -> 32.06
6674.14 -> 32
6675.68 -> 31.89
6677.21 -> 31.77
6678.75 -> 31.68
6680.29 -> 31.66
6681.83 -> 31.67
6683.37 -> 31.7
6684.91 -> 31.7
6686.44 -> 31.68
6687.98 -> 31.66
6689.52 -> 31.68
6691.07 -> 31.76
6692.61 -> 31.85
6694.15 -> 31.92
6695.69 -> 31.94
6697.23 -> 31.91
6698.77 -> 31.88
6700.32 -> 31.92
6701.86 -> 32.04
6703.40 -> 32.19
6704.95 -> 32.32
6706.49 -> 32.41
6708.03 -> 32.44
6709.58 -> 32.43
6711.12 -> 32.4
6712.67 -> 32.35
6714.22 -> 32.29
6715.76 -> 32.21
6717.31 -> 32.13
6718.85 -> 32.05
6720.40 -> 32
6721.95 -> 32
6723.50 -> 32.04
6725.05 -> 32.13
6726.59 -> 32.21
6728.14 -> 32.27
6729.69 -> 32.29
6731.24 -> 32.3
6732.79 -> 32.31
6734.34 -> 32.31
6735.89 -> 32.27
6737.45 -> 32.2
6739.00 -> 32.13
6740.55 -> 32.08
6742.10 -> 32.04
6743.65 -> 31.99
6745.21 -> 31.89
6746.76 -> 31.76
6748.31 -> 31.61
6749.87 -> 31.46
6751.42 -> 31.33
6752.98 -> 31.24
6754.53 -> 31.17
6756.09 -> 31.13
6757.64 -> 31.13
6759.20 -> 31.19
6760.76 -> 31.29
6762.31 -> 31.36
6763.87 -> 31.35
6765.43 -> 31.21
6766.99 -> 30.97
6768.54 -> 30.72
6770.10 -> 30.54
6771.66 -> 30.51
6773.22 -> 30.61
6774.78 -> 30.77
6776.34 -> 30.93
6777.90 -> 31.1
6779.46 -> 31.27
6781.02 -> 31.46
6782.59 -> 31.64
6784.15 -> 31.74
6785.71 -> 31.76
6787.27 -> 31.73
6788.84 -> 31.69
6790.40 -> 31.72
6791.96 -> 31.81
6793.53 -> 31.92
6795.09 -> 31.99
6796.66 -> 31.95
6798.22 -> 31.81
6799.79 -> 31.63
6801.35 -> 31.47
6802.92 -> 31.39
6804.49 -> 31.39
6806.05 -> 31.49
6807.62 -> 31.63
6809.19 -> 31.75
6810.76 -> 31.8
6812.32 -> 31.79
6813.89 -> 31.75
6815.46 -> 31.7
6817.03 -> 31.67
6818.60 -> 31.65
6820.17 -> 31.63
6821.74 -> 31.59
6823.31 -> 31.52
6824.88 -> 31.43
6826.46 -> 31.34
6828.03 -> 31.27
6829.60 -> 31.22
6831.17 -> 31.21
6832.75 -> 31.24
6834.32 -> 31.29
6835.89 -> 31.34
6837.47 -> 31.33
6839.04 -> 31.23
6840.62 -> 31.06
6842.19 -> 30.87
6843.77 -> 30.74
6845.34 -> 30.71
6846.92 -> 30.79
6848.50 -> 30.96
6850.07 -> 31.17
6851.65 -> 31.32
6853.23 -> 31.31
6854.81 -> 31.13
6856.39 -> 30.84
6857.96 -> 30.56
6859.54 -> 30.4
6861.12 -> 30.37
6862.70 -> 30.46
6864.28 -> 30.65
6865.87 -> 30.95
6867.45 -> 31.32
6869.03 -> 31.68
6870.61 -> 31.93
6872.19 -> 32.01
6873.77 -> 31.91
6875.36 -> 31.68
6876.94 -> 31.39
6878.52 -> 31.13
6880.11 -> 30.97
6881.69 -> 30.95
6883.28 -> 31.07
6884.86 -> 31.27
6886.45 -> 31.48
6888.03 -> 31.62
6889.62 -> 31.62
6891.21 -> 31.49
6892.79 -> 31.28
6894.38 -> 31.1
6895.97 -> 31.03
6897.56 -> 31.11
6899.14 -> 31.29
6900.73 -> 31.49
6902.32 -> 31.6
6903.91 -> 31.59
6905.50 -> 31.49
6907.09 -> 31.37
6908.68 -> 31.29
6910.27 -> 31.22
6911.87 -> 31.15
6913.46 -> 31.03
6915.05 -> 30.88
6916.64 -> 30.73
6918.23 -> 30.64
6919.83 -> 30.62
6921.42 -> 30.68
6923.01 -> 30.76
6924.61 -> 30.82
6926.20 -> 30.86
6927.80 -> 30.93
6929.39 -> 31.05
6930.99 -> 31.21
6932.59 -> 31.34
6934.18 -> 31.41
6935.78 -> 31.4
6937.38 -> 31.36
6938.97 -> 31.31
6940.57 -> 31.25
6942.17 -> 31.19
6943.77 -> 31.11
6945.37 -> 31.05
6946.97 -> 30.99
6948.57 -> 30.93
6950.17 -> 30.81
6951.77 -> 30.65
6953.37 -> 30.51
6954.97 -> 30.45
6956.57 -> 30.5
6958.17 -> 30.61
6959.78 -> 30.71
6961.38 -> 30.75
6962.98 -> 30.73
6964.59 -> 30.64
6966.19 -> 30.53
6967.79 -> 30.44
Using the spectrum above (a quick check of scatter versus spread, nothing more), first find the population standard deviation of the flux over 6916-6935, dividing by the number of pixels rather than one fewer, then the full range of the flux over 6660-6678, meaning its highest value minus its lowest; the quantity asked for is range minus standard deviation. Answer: 0.20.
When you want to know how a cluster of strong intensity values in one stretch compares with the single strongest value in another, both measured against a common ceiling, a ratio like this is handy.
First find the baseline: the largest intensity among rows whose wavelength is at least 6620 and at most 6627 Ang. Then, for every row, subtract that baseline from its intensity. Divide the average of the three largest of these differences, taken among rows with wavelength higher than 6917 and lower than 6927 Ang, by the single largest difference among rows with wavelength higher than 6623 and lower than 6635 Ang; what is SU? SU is -4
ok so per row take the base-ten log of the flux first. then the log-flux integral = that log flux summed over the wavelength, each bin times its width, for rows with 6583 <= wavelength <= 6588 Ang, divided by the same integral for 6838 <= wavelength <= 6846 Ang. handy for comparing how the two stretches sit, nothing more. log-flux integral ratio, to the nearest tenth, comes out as 0.6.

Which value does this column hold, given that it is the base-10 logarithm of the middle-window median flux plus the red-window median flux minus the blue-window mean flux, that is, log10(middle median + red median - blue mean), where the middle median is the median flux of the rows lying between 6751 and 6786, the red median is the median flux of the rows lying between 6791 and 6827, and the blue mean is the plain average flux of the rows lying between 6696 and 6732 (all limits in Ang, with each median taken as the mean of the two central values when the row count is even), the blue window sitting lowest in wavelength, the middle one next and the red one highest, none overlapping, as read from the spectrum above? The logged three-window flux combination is 1.49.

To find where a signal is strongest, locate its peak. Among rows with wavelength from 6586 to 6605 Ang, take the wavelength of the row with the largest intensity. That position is 6603.82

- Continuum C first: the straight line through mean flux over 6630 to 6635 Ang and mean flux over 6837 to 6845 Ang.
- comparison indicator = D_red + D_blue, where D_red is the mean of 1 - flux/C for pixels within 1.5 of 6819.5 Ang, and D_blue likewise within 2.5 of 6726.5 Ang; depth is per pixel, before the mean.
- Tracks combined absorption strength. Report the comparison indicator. -0.021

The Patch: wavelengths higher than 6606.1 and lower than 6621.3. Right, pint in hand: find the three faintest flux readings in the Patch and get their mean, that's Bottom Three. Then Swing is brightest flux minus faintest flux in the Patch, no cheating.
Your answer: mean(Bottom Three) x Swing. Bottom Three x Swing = 16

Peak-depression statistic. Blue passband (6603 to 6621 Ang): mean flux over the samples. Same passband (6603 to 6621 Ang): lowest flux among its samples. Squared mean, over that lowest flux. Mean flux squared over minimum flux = 32.9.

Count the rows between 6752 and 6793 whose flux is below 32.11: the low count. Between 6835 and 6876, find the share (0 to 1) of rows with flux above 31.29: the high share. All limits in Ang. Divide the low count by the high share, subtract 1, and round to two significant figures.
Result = 67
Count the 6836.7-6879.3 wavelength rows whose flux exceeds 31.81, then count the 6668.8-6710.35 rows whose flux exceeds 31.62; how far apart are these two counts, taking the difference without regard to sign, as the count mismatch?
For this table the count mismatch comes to 24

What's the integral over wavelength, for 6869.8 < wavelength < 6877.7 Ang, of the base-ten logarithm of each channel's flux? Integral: 11.9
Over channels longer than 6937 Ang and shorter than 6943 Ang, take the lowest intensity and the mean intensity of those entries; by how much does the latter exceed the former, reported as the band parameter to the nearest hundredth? 0.09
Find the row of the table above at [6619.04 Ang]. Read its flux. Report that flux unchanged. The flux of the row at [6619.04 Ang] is 32.39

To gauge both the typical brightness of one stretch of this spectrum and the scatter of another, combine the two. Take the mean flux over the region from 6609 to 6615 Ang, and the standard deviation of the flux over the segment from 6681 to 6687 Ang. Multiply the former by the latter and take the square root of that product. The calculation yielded 0.7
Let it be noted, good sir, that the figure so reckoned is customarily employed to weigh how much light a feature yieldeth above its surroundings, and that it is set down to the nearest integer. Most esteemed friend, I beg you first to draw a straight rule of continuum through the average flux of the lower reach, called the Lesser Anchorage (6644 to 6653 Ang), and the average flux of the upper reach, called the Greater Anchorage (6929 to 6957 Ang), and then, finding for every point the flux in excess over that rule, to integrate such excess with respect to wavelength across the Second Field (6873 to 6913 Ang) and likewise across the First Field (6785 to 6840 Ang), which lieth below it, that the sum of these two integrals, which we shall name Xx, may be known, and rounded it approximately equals -2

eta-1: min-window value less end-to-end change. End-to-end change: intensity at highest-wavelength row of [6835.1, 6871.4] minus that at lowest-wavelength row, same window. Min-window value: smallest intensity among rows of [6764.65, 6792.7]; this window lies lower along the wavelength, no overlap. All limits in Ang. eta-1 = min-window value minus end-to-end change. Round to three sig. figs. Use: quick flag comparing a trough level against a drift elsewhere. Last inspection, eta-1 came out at 29.9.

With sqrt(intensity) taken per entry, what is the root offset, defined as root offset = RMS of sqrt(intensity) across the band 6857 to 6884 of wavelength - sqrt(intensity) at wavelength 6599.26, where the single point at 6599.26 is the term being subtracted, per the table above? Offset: -0.11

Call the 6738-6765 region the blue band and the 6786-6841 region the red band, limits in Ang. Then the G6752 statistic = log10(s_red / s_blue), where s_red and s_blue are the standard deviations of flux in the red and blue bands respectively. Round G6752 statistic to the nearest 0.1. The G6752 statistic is -0.2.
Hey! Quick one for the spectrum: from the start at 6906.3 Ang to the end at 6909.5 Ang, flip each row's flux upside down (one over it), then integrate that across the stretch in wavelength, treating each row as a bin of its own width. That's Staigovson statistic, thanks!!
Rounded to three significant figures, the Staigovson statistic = 0.102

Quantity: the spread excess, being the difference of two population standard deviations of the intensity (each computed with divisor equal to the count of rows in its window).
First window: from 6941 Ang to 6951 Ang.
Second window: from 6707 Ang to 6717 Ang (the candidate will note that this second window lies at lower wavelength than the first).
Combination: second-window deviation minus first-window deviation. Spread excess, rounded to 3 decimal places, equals -0.041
